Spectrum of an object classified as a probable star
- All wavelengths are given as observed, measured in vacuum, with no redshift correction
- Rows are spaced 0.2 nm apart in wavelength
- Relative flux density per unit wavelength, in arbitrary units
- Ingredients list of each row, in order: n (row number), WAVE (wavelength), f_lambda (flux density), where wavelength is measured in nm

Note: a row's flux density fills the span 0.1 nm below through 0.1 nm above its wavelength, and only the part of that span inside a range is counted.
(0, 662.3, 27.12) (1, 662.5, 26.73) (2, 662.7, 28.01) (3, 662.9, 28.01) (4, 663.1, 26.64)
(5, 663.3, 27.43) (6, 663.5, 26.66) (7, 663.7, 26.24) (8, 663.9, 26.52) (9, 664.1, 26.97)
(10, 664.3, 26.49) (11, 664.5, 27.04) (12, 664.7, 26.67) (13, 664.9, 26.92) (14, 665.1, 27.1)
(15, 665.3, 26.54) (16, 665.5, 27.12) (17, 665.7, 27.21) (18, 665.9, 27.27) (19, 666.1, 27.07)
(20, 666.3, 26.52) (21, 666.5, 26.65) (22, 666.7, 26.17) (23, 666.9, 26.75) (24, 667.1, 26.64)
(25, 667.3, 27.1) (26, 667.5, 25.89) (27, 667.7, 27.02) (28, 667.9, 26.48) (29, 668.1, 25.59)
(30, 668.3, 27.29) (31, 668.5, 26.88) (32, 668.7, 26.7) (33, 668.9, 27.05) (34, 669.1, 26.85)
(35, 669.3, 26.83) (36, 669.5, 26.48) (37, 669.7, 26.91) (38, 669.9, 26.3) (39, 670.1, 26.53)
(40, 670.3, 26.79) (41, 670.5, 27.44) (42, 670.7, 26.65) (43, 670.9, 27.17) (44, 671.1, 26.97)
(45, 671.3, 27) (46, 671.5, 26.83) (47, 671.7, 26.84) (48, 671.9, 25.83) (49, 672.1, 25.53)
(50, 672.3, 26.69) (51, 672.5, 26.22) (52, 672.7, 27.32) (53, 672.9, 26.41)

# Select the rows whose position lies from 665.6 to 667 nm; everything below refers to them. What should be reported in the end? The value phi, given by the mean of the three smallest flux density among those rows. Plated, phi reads 26.4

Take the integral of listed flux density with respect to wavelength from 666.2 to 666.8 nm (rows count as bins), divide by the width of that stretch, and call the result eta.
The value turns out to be 26.4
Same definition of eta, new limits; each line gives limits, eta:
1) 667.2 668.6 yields 26.6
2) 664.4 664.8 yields 26.9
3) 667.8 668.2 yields 26.0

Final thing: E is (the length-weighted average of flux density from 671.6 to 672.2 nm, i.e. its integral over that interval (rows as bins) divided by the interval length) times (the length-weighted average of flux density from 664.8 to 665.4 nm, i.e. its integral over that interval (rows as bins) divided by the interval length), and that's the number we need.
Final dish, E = 700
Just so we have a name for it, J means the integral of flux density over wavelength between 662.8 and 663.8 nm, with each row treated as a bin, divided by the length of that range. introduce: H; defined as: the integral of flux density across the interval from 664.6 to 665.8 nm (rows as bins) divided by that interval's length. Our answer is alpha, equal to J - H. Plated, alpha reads 0.07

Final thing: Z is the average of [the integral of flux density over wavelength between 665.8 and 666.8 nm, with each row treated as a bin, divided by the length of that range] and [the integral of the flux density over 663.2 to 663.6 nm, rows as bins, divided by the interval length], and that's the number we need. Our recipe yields 26.9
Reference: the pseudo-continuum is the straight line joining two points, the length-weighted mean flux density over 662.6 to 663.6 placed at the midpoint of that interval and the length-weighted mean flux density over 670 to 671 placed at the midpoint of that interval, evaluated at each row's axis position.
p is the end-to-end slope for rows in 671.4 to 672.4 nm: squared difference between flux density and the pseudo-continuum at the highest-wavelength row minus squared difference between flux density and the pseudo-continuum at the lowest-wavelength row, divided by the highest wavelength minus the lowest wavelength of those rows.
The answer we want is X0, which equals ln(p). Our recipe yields -4.1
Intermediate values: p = 0.0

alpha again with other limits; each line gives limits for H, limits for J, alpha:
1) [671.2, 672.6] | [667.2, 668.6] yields 0.19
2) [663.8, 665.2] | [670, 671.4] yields 0.12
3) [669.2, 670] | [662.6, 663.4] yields 0.89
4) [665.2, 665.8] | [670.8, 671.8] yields 0.01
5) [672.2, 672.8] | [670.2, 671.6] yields 0.24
